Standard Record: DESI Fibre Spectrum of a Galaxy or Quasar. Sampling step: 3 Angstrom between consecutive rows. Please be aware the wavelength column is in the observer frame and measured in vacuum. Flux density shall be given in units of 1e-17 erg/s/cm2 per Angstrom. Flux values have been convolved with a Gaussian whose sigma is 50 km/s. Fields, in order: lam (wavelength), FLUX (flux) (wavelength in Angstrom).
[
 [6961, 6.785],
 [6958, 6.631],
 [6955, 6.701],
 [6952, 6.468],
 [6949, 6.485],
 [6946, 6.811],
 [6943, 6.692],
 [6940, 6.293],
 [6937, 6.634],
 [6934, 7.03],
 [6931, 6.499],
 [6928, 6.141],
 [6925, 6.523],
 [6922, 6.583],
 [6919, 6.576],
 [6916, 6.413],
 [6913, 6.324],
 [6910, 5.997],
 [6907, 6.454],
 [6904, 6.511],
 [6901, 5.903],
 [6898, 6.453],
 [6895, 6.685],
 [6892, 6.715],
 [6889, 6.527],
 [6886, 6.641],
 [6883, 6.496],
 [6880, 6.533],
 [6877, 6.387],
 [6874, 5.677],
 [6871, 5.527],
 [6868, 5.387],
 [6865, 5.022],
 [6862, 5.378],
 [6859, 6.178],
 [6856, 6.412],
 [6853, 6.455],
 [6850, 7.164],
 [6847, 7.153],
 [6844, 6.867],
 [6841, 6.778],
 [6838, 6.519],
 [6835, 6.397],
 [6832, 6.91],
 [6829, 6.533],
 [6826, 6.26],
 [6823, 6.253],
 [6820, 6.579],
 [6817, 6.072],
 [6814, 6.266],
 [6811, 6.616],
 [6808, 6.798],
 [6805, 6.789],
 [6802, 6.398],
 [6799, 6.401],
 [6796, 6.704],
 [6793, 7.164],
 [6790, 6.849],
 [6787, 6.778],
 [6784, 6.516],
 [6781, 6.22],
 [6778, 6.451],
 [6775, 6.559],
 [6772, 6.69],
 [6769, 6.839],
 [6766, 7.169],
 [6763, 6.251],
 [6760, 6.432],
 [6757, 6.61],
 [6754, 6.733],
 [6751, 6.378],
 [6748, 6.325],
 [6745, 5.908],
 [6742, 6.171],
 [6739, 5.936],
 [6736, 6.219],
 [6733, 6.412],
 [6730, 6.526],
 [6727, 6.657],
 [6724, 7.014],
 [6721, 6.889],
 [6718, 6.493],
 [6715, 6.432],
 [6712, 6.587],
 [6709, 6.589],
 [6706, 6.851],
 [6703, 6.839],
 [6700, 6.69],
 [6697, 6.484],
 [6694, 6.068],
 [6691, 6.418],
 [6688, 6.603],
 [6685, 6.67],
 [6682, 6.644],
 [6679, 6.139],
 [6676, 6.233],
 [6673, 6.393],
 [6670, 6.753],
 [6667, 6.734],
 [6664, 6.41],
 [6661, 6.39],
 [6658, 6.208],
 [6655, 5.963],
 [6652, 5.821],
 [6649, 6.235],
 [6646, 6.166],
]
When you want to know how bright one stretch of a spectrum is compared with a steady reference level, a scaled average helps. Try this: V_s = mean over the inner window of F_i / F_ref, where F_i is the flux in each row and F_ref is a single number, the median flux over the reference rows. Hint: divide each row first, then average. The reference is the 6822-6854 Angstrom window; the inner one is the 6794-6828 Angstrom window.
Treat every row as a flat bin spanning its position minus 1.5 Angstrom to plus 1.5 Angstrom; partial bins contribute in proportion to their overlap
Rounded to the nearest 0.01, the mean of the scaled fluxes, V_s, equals 0.99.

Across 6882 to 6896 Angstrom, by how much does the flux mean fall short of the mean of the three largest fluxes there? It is 0.07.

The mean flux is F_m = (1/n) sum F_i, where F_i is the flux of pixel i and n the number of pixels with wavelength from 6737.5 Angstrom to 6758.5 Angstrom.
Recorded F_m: 6.29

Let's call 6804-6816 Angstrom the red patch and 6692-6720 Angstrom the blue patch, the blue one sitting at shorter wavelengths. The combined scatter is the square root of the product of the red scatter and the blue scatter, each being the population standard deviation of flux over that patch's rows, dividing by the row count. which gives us 0.22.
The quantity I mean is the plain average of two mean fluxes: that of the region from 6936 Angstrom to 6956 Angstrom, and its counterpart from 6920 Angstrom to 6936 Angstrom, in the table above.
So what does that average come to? 6.57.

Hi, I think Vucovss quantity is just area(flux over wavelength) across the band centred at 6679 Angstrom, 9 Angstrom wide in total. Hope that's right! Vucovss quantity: 57.0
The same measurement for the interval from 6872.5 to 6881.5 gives 55.8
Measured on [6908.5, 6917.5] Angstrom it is 56.2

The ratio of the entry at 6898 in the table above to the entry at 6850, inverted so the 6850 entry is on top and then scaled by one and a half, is 1.67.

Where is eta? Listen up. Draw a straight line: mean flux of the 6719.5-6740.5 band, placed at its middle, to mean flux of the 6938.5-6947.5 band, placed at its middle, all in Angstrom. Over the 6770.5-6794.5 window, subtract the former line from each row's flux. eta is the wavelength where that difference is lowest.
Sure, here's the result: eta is 6781 Angstrom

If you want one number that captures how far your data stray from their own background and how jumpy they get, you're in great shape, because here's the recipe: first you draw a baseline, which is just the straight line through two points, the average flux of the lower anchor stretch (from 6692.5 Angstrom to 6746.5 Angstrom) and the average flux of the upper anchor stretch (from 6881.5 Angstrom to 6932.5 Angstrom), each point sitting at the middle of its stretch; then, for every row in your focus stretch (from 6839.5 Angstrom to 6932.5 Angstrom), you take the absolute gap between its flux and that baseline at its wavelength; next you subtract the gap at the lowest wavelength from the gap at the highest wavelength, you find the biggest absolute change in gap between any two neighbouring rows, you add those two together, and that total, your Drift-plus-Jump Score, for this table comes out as 0.54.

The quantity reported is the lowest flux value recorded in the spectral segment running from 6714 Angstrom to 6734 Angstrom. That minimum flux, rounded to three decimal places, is 6.412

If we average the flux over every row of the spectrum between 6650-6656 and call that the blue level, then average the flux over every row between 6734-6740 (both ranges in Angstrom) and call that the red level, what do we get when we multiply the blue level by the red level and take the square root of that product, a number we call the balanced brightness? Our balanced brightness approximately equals 6.0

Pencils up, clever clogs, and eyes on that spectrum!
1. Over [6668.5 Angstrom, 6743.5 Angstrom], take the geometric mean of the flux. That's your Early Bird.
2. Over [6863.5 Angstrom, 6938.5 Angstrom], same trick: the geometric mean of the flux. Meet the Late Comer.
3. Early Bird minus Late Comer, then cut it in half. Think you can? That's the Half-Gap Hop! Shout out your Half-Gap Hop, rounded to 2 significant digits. 0.11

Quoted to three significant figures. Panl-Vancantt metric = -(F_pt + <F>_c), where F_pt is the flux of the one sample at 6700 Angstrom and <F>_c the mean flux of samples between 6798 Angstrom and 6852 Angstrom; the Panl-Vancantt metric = -13.3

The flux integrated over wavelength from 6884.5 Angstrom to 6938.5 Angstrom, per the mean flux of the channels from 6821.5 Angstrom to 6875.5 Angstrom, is 55.8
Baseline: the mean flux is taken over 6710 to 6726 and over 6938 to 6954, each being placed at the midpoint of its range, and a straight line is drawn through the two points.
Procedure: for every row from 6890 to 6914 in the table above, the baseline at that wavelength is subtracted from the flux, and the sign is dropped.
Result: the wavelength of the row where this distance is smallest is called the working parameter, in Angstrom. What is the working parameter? 6904 Angstrom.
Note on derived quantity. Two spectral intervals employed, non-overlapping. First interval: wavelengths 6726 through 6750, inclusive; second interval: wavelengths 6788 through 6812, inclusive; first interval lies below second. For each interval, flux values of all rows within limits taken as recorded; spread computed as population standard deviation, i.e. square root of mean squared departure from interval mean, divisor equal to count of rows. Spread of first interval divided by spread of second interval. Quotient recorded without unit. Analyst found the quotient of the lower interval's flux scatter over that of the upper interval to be 1.06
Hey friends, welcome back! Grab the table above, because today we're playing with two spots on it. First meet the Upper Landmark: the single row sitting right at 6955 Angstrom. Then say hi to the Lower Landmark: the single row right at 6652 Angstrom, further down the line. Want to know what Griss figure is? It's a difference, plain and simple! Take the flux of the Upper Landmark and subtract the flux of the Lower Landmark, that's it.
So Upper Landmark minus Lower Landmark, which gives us 0.88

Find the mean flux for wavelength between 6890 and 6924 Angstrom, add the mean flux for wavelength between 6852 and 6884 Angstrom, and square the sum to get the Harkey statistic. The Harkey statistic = 153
